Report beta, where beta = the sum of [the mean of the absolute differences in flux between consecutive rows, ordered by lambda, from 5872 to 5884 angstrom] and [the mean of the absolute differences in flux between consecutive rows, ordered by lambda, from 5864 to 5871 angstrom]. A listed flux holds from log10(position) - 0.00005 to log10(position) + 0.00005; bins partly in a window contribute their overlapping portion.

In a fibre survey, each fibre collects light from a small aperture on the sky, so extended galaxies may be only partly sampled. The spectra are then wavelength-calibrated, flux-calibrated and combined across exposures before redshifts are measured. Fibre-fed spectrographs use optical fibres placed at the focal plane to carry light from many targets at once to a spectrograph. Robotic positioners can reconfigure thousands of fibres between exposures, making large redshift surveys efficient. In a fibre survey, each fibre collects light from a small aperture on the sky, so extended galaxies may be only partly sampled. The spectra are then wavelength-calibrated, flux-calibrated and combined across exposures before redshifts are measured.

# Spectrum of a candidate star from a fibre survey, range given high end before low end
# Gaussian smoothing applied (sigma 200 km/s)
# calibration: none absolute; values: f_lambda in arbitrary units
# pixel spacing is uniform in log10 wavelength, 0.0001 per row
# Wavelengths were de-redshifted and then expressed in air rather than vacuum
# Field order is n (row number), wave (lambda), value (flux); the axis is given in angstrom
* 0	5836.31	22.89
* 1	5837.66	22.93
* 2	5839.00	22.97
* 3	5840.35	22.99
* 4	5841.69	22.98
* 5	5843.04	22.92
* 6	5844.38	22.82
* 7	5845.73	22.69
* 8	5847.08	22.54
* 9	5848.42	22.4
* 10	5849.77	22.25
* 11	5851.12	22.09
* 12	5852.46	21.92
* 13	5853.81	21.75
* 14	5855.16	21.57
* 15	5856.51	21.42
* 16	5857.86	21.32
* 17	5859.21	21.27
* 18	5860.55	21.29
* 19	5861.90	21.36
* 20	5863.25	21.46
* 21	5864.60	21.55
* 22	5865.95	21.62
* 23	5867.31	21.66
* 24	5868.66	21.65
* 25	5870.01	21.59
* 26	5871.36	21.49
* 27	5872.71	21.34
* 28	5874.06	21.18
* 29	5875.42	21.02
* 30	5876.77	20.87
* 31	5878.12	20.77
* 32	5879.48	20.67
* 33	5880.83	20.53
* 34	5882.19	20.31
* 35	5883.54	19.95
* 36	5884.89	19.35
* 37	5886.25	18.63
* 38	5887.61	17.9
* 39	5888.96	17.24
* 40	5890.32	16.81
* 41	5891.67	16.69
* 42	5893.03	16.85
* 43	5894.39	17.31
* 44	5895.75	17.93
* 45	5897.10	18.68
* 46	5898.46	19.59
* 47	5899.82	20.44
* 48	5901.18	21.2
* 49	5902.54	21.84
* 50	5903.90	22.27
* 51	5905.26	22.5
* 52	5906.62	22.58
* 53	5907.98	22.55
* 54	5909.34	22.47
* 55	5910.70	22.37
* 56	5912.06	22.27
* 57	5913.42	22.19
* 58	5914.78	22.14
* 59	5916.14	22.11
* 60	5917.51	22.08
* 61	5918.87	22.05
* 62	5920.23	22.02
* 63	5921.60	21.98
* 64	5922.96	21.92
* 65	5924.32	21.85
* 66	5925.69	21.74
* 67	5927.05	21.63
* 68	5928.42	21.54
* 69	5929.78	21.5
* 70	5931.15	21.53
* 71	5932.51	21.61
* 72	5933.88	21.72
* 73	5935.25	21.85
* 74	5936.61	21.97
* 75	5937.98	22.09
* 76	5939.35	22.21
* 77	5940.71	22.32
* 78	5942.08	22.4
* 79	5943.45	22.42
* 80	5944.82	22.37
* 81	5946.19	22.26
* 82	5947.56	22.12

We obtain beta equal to 0.22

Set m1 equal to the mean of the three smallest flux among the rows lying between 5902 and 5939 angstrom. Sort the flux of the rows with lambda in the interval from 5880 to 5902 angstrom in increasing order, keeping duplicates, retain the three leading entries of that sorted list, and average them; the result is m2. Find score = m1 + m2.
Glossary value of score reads 38.3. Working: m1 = 21.5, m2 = 16.8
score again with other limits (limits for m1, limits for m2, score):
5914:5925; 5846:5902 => 38.7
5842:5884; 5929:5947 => 41.8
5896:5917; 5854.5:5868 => 40.9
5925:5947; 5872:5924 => 38.3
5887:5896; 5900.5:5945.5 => 38.2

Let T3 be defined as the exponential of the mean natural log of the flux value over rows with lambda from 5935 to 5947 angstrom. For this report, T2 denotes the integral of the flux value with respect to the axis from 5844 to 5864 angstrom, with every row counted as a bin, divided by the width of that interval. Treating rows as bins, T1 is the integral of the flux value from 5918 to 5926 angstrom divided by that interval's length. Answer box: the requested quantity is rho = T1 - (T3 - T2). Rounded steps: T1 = 21.9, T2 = 21.9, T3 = 22.2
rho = 21.6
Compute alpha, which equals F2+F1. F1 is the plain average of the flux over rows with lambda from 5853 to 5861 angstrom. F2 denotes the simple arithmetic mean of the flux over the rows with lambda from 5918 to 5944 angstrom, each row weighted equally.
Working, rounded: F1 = 21.4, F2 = 21.9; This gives 43.3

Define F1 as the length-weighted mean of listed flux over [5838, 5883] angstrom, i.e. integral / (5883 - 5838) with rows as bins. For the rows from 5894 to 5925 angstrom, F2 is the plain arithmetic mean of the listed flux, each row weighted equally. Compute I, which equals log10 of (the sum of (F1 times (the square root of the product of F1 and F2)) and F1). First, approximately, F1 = 21.7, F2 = 21.4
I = 2.69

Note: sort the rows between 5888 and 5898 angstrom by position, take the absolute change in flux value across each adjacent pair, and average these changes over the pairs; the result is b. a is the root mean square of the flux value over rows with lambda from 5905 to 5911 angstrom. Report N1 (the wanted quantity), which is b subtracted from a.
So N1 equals 22.1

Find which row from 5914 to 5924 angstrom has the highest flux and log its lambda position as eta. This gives 5914.78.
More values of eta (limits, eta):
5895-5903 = 5902.54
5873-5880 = 5874.06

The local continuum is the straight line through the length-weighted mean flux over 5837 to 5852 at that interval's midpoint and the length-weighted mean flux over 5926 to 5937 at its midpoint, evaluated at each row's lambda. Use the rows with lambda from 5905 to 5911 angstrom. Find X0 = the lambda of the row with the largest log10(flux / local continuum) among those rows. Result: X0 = 5906.62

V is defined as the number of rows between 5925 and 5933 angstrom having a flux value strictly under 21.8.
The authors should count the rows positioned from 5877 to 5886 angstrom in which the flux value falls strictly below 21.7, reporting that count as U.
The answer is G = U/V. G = 1.0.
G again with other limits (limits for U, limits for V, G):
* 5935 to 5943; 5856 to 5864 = 0.0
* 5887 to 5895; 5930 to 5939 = 2.0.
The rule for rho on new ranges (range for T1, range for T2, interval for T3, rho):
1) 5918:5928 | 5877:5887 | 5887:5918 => 21.7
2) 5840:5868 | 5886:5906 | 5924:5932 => 19.4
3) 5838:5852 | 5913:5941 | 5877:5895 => 25.9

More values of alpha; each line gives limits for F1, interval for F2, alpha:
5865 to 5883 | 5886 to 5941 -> 42.1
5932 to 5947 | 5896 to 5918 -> 43.8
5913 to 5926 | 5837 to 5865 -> 44.1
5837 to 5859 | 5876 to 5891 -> 41.7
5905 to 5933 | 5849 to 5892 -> 42.7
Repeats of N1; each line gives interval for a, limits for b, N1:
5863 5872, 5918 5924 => 21.5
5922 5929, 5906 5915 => 21.7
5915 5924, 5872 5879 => 21.9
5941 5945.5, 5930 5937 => 22.3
